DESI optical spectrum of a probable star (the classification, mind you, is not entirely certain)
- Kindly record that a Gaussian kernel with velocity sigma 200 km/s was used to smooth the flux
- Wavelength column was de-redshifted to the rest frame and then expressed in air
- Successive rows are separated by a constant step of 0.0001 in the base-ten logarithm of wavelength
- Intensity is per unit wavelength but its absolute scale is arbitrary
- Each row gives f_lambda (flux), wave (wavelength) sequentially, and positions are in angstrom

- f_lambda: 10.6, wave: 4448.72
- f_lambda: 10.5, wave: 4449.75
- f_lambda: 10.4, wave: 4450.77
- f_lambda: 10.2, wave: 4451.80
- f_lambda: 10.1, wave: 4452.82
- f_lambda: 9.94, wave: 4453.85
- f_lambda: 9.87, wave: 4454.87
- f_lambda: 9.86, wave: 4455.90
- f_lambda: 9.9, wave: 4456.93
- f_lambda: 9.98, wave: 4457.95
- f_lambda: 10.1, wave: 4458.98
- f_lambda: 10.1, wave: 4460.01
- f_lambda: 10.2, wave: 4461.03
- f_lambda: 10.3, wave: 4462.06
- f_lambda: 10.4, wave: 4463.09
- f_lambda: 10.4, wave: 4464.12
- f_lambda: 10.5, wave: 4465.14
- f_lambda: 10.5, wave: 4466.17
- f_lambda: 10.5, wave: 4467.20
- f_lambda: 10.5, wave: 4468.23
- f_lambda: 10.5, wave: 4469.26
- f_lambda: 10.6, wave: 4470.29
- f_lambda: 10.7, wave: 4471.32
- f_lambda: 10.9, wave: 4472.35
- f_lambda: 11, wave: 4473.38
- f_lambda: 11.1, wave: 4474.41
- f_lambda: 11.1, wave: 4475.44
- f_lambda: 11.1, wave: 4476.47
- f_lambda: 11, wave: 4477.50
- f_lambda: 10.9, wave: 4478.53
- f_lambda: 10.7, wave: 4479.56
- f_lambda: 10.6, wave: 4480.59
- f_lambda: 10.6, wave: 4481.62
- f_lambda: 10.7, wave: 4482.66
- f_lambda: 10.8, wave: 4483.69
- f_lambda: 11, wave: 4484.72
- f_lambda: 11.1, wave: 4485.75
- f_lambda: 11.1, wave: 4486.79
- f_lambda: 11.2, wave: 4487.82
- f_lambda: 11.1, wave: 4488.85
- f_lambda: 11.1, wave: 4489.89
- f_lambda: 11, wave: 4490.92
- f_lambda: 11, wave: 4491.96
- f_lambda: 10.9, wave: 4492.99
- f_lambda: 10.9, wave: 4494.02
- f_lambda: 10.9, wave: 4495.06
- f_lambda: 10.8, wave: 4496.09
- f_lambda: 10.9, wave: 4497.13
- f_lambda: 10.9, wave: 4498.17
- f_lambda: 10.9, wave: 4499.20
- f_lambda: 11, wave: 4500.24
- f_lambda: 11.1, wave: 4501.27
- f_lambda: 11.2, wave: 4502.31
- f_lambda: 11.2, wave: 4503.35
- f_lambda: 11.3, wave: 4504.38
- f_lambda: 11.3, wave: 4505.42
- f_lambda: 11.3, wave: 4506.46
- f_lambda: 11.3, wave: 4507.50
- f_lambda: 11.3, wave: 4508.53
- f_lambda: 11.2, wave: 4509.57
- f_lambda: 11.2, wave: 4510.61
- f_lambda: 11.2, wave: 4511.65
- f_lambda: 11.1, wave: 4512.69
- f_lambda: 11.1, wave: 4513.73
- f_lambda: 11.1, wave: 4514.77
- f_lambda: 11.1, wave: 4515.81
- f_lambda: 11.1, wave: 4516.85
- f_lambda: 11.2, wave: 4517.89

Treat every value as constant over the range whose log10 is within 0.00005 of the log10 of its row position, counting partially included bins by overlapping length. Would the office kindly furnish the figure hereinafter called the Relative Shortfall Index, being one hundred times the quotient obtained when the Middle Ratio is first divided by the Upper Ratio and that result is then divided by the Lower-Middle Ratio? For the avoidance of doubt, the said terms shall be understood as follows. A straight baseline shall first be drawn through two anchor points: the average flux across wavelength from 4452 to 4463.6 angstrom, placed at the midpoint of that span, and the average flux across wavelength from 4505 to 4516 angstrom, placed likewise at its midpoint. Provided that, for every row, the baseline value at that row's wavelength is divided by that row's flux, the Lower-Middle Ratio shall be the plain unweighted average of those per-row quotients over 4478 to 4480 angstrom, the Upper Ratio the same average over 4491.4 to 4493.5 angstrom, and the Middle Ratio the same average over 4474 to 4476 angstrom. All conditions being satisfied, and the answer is 98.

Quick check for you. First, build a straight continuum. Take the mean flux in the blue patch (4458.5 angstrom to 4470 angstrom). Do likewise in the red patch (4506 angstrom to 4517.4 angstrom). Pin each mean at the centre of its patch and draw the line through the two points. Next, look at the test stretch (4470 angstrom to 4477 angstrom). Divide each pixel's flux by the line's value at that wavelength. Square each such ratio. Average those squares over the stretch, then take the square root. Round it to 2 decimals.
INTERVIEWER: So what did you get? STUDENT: 1.04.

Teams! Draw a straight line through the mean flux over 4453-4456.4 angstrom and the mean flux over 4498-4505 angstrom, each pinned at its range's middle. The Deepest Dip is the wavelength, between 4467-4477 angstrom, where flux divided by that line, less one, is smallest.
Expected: 4469.26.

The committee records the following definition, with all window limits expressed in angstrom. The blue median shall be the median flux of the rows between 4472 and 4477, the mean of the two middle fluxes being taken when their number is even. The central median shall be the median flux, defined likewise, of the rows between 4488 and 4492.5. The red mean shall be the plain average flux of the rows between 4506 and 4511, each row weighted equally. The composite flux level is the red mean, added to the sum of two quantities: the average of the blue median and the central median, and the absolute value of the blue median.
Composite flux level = 33.4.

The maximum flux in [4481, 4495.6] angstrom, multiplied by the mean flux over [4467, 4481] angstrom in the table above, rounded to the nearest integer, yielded 121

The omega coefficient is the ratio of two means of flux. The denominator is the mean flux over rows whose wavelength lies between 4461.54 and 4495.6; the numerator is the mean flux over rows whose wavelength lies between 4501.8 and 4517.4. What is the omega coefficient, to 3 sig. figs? 1.04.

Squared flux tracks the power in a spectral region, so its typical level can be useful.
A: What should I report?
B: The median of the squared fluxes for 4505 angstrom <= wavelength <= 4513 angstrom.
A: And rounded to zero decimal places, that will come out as 127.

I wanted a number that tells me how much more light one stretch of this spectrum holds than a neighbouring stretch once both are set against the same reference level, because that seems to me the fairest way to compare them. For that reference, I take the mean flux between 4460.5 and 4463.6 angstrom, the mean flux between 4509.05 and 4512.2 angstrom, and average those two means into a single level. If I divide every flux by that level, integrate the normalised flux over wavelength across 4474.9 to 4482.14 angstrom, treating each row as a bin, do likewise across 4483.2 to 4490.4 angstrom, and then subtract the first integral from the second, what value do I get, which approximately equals 0.1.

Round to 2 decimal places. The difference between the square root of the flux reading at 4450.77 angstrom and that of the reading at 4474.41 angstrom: -0.11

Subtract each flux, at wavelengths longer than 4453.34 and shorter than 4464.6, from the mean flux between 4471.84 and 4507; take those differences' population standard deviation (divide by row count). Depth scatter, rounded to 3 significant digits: 0.195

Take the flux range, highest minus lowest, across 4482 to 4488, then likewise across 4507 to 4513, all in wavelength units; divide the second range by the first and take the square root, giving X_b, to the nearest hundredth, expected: 0.63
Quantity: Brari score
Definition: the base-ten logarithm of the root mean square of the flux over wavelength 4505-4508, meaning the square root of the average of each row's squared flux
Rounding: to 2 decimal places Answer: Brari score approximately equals 1.05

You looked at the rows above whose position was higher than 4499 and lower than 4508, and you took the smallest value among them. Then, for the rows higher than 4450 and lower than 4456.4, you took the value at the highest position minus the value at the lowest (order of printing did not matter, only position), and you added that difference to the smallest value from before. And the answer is 10.4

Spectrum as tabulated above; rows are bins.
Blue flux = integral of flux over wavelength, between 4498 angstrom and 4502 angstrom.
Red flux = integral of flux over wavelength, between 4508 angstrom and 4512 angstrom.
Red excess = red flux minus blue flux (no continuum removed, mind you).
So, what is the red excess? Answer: 1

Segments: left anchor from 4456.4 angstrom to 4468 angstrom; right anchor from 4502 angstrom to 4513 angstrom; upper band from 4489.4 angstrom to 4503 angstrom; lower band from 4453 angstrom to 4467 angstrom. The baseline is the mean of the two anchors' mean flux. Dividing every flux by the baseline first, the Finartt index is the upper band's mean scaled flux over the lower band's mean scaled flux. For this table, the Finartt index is 1.08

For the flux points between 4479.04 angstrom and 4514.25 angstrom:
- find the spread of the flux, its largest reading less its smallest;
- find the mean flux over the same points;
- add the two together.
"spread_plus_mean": 11.7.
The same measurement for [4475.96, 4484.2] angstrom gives 11.3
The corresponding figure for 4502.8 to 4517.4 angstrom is 11.4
